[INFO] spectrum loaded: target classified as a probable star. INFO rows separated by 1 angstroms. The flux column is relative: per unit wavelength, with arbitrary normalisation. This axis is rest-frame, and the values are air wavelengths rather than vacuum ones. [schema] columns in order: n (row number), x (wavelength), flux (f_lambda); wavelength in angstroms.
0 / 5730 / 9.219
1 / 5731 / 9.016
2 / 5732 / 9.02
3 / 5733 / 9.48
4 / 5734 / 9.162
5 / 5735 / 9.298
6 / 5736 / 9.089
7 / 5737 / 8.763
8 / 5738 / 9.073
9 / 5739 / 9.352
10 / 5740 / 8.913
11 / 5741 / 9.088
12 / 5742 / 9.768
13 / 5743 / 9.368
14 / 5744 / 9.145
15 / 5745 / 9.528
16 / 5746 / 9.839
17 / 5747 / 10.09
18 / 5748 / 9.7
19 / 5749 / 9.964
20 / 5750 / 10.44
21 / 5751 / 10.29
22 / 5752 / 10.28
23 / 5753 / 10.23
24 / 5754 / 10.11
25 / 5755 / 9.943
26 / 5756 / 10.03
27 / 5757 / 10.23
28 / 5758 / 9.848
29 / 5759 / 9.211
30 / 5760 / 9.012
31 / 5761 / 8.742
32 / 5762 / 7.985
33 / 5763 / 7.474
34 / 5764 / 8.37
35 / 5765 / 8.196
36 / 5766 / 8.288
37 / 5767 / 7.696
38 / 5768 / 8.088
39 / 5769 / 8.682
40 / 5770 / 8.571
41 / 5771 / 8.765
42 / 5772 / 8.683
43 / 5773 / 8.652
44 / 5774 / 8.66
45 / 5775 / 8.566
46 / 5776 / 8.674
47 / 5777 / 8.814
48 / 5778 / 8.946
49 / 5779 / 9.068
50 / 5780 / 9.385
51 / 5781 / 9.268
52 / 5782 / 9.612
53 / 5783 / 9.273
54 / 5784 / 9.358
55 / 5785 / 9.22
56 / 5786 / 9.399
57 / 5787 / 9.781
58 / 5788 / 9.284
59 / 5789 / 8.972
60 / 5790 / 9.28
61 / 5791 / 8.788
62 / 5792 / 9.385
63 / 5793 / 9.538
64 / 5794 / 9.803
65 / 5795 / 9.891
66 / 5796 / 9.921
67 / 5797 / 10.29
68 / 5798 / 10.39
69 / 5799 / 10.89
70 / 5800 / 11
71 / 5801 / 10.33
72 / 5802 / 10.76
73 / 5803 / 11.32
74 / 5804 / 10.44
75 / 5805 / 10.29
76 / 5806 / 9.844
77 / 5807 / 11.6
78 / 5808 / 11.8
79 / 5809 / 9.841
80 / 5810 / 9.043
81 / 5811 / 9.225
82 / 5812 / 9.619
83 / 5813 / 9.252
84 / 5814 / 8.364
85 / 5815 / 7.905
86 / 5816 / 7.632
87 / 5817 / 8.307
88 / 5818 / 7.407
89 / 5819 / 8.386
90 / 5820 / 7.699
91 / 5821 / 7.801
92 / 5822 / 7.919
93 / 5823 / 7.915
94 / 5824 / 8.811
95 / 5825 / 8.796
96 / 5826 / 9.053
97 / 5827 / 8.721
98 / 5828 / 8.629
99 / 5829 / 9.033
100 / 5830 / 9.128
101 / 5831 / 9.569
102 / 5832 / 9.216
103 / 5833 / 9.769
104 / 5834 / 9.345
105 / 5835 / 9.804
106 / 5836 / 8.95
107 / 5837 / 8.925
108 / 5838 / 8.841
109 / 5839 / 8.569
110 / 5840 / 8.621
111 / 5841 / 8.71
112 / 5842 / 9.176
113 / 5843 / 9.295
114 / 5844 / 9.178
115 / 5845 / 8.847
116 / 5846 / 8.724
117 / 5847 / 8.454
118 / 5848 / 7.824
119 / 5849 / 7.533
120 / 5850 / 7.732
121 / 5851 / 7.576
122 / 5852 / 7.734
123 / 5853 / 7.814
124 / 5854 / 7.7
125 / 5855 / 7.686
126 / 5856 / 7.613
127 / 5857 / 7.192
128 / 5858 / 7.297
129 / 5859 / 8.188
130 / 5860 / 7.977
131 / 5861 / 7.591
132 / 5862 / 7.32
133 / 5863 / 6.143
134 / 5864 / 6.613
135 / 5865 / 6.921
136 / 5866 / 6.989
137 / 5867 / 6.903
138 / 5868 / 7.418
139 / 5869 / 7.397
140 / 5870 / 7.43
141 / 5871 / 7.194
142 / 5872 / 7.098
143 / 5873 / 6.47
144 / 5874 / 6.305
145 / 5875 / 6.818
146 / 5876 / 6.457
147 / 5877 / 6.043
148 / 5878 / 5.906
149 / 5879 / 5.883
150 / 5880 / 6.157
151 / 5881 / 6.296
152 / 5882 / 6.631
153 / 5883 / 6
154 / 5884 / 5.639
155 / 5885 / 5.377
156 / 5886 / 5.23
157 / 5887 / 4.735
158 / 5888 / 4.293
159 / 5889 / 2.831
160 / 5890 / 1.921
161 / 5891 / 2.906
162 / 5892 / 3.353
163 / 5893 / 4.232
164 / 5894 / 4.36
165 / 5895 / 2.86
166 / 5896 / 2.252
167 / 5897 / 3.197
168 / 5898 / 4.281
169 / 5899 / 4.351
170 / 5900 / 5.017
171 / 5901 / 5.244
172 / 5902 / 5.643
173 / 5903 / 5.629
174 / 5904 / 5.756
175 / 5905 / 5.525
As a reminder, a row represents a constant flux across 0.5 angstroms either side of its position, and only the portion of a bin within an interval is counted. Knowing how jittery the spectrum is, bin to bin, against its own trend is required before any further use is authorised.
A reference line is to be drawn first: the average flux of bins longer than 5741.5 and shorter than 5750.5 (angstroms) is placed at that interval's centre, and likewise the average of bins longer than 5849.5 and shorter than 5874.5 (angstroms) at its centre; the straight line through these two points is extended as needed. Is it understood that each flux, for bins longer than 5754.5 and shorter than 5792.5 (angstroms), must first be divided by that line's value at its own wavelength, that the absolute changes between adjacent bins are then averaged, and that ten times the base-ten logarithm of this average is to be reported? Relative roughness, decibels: -14.9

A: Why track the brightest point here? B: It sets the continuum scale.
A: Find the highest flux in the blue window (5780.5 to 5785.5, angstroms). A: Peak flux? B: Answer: 9.612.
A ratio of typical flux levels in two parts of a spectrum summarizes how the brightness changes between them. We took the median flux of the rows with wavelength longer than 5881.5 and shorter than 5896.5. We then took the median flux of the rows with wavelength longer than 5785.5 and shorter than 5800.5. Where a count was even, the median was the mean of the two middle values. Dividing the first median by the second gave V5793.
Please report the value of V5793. 0.4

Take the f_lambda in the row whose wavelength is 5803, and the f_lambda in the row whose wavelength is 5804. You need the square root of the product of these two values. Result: 11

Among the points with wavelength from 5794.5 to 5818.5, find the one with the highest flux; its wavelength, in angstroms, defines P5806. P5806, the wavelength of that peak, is 5808 angstroms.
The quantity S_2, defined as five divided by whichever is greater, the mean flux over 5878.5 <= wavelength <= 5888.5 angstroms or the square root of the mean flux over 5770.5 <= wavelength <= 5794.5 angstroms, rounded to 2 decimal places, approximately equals 0.89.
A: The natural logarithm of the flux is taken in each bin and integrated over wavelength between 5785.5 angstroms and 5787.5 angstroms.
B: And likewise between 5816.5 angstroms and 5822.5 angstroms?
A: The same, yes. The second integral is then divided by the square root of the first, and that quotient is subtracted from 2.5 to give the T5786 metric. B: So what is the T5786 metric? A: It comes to -3.3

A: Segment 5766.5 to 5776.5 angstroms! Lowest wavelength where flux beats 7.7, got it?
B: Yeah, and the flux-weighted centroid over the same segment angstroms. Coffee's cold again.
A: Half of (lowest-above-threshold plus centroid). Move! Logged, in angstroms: 5769.8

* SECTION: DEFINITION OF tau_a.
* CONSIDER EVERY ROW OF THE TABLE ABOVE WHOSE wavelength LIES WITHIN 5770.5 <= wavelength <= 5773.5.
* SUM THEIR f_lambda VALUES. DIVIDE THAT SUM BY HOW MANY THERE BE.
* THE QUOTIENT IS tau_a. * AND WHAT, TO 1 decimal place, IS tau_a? 8.7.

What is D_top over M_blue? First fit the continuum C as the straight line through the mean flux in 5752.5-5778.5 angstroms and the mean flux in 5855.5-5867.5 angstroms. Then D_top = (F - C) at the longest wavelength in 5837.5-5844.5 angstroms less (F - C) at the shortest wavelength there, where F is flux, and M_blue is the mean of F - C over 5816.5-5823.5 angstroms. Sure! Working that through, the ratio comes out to -26.4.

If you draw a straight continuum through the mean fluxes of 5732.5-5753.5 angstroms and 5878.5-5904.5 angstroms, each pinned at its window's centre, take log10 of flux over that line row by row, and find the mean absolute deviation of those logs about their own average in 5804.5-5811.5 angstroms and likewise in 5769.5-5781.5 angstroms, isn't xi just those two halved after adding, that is 0.025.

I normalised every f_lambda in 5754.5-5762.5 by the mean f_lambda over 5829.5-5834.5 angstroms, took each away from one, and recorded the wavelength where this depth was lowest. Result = 5757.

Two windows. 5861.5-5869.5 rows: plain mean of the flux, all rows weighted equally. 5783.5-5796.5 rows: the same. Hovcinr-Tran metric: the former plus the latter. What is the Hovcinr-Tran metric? 16.4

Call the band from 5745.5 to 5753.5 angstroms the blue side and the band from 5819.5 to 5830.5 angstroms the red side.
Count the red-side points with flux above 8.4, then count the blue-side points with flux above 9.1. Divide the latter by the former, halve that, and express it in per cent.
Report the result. 57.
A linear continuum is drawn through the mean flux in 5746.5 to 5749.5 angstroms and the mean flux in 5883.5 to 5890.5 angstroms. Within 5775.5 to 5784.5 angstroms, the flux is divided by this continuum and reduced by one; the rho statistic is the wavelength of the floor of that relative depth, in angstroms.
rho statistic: 5776 angstroms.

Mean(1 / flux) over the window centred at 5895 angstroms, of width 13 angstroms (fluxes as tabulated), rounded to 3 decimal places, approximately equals 0.303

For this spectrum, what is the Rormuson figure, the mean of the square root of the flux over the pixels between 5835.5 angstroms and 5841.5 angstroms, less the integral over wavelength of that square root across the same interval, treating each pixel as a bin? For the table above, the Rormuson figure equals -14.8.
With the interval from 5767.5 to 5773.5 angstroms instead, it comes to -14.6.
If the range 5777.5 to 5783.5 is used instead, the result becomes -15.2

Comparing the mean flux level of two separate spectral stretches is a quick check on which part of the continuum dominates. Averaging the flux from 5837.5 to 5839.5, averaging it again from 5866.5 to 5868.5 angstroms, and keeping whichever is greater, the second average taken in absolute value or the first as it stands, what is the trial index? 8.7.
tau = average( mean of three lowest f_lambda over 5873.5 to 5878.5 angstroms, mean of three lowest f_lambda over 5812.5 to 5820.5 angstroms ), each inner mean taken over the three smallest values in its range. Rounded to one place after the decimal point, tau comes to 6.8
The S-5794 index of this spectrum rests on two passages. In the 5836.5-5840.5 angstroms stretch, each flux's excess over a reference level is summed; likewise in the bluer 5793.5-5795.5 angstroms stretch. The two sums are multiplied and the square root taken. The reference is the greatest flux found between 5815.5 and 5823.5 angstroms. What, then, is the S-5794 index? 2.0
